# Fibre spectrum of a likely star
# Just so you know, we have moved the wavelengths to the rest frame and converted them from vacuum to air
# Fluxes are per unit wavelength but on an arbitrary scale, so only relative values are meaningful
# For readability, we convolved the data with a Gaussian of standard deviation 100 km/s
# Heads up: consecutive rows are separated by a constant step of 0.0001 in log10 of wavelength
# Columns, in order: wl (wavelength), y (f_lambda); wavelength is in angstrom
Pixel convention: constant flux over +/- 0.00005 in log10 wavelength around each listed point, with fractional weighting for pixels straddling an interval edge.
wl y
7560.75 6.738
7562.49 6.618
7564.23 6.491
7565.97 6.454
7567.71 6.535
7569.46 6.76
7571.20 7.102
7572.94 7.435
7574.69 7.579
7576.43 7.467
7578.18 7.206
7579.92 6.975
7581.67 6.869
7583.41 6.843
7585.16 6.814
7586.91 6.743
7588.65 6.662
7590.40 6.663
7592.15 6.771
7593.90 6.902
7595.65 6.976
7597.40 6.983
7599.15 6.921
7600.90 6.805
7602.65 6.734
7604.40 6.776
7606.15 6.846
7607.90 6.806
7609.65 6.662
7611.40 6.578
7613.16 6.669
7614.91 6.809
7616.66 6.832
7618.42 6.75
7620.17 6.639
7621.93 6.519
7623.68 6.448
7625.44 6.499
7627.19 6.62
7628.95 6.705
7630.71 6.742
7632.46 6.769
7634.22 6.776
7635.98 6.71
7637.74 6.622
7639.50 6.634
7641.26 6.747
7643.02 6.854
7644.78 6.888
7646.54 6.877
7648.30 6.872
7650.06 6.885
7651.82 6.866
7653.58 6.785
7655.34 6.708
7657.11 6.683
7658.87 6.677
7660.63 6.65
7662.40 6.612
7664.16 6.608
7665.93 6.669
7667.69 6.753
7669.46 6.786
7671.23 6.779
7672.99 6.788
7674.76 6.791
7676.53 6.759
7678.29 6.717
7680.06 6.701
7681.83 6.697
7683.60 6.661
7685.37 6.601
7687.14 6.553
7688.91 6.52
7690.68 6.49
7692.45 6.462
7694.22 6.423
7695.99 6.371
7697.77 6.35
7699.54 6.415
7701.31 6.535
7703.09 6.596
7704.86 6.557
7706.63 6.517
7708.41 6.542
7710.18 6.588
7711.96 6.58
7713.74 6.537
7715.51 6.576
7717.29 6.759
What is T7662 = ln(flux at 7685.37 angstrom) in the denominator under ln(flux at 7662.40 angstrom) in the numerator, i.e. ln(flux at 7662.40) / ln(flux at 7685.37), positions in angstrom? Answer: 1.00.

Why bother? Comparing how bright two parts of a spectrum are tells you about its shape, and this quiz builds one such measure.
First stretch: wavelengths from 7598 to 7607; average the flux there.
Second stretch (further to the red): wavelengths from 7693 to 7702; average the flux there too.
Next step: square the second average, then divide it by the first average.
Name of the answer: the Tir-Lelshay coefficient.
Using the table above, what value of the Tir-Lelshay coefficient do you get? 6.04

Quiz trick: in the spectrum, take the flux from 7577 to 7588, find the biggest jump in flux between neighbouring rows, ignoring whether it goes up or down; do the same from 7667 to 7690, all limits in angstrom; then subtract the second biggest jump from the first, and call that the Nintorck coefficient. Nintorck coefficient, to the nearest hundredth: 0.17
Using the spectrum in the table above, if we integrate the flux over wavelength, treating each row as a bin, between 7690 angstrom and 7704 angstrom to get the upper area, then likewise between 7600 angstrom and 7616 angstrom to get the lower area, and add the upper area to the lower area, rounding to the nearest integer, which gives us 198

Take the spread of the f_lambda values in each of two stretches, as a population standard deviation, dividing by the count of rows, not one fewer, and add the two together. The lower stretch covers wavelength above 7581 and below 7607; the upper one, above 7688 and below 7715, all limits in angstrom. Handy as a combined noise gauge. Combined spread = 0.17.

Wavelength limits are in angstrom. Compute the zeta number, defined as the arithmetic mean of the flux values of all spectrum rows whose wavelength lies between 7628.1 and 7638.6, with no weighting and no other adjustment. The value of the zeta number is 6.72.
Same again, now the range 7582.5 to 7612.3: 6.79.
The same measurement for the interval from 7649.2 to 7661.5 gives 6.75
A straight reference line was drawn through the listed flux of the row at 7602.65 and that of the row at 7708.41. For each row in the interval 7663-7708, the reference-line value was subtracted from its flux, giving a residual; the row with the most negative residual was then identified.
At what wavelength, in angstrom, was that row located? 7697.77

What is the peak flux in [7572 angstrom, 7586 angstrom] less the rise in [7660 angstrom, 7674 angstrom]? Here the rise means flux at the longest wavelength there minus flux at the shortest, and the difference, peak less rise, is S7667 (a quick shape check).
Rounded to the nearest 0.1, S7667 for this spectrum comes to 7.4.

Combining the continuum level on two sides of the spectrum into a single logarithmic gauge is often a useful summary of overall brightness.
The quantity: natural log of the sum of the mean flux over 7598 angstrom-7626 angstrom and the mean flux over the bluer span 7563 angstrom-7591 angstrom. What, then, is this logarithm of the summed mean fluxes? 2.61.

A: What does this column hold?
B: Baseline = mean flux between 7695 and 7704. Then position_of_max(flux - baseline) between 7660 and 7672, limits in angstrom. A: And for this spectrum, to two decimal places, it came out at 7669.46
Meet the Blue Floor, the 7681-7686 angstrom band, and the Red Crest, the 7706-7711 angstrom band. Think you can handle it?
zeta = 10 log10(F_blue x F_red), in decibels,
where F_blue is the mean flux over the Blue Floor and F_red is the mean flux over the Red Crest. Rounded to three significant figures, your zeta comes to 16.4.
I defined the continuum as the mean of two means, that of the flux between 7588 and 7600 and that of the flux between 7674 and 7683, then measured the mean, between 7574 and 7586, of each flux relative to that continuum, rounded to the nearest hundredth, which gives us 1.05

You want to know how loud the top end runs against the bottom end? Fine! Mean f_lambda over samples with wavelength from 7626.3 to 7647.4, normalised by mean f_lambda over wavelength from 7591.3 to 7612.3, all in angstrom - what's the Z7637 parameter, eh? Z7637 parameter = 0.990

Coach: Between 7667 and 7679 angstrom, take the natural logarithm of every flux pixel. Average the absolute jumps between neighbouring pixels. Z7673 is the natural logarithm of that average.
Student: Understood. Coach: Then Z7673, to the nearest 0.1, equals -5.8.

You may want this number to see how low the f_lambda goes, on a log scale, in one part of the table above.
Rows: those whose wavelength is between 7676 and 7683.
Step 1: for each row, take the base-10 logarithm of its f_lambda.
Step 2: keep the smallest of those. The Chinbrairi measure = 0.826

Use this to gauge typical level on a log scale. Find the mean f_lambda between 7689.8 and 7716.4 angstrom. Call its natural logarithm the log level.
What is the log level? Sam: 1.87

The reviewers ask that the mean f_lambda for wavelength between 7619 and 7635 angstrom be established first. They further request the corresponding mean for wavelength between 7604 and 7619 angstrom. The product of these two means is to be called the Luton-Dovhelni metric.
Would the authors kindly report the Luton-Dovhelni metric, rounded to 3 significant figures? 44.8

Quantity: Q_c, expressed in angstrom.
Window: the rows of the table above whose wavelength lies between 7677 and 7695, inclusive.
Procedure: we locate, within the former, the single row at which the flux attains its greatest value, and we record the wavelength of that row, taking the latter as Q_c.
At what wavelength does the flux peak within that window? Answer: 7678.29 angstrom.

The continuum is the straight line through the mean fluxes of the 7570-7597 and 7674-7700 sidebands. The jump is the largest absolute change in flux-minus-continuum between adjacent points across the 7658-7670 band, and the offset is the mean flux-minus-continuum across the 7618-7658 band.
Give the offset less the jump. -0.14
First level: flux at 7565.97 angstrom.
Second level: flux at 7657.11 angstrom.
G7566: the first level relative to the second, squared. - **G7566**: 0.93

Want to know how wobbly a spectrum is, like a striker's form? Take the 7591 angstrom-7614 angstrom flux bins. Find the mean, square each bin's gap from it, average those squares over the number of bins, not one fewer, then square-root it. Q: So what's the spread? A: 0.119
